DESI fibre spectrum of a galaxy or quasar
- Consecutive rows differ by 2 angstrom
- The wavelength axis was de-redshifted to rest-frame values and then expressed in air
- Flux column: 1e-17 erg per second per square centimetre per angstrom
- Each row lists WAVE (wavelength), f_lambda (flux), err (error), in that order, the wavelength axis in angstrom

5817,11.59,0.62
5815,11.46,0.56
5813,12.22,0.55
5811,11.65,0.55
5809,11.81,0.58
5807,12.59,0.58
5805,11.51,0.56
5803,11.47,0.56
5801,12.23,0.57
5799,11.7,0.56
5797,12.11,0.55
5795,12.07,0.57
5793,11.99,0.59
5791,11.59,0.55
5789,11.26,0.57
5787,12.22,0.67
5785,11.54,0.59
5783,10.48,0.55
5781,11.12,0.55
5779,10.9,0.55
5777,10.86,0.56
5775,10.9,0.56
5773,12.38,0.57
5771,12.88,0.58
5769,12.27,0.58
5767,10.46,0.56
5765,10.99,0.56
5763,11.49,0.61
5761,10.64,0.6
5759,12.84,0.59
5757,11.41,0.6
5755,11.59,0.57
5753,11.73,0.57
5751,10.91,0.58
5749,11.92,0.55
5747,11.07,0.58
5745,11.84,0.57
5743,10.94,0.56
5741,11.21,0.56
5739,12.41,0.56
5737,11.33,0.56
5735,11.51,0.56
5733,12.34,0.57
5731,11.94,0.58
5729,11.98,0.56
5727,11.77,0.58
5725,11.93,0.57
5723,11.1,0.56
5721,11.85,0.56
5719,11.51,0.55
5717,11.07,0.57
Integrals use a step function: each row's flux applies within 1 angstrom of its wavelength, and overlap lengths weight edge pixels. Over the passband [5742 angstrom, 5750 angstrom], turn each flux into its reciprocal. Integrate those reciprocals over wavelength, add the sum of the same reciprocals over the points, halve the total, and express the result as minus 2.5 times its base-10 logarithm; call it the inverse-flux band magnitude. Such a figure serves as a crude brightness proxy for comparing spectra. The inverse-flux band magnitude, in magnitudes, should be 0.699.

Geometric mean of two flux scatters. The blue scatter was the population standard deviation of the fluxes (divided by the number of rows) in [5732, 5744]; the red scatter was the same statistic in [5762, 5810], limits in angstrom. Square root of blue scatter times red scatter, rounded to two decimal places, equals 0.60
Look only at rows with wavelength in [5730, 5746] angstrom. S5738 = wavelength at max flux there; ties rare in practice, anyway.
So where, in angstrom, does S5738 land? 5739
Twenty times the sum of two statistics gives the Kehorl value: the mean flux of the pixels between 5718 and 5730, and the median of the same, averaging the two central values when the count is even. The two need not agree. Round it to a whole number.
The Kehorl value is 470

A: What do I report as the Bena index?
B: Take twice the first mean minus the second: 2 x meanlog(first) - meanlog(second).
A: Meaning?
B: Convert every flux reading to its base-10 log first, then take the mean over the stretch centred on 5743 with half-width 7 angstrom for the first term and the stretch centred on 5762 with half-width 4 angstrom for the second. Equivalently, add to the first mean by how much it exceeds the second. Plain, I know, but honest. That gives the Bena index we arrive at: 1.06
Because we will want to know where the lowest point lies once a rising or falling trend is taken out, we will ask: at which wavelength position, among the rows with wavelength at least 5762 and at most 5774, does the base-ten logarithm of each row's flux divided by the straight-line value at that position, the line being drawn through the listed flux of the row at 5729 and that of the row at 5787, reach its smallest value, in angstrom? 5767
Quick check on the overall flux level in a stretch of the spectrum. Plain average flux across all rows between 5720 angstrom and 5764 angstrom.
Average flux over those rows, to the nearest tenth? 11.6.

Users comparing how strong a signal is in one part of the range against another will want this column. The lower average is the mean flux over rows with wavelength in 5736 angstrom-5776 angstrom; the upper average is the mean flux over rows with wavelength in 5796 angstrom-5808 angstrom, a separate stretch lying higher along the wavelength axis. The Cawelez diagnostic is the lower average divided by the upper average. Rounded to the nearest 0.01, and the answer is 0.97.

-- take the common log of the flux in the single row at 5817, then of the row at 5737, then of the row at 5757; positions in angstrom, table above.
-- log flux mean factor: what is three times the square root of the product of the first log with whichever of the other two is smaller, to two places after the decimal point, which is 3.18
